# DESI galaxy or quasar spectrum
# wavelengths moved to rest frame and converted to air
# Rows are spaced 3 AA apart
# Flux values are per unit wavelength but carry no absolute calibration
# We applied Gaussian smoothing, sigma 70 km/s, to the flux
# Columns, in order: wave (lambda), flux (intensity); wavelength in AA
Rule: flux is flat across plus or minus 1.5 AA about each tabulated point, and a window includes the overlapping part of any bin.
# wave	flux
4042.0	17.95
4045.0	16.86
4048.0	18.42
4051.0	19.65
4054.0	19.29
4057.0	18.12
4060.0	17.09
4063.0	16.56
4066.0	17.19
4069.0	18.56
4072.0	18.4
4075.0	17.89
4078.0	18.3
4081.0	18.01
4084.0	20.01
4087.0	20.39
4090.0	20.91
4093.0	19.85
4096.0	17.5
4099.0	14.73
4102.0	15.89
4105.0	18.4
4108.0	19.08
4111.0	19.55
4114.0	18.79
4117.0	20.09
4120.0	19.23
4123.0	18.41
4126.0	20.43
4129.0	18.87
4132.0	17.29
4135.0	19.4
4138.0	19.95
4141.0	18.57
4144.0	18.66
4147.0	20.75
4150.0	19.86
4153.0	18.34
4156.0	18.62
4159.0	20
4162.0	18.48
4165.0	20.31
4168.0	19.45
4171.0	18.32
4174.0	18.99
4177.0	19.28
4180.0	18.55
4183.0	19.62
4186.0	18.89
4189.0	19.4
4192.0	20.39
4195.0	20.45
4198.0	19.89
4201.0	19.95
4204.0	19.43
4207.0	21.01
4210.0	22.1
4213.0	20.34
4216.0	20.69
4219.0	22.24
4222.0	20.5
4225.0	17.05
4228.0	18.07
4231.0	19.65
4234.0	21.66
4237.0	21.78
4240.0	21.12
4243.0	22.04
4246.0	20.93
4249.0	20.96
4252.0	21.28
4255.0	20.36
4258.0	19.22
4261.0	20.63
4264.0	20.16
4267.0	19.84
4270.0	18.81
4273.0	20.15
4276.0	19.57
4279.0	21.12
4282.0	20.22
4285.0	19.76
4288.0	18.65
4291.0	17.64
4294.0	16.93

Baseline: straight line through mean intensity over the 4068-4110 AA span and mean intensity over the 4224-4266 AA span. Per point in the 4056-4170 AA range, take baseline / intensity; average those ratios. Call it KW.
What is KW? 1.00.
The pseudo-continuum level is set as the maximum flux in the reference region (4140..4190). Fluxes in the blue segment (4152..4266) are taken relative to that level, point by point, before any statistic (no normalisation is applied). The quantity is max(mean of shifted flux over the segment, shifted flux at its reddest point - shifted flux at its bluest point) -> 1.8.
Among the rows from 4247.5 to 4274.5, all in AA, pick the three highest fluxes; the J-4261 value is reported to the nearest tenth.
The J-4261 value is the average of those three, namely 21.0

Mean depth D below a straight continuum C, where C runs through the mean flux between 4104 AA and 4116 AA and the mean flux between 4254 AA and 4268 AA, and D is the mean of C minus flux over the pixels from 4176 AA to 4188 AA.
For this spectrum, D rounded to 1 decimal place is 0.4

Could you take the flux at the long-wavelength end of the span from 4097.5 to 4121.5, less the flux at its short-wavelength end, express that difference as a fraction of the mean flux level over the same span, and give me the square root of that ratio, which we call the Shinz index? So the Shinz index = 0.50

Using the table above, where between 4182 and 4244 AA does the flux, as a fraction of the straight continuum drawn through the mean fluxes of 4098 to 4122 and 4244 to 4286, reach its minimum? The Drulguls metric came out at 4225.0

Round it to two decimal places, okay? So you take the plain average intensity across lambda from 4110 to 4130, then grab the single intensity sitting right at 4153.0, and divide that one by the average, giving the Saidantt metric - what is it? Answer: 0.95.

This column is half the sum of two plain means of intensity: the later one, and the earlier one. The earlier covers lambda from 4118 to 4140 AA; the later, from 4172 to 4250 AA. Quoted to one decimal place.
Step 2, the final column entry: 19.6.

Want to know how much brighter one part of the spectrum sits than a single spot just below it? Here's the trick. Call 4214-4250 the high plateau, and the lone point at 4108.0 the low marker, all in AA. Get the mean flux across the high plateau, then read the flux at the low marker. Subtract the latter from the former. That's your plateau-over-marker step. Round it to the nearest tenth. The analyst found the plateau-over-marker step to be 1.5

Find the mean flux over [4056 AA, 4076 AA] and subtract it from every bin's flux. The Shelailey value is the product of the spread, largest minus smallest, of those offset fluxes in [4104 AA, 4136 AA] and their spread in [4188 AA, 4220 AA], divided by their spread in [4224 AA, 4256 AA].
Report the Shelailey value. 2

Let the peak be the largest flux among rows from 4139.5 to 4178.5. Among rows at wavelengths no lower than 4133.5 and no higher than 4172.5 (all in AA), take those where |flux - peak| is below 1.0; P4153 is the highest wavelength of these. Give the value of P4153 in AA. 4165.0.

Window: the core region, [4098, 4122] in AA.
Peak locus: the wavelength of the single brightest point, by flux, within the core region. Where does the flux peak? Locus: 4117.0 AA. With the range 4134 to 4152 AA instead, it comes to 4147.0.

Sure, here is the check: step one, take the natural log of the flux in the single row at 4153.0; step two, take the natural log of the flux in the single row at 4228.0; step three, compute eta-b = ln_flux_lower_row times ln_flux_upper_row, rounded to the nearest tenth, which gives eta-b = 8.4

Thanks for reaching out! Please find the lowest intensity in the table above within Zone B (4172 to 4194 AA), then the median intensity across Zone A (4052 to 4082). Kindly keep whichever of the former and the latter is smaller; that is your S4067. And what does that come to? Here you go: 18.1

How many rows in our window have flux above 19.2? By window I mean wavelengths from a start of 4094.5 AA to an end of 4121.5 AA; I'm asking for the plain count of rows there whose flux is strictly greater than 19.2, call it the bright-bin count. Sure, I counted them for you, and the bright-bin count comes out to 3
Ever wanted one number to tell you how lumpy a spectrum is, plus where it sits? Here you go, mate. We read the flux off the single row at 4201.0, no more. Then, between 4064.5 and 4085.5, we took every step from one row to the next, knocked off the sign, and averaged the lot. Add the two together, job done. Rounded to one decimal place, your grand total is 20.7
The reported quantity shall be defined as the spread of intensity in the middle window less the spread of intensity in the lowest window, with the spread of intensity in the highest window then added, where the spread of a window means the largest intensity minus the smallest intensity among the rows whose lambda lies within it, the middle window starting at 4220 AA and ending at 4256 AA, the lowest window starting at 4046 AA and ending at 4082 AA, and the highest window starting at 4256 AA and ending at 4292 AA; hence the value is 5.4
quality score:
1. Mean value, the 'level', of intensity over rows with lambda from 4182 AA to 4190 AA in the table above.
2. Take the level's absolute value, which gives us 19.3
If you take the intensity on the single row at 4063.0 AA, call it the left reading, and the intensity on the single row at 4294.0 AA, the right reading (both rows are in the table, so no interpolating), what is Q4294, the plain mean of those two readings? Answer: 16.7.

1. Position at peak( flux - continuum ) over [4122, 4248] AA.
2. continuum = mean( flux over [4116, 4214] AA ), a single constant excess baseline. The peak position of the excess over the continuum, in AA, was 4219.0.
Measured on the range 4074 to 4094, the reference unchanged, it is 4090.0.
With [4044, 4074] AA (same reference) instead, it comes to 4051.0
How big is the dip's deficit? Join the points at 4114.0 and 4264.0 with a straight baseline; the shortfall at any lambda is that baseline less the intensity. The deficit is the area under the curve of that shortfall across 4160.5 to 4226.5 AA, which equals -18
